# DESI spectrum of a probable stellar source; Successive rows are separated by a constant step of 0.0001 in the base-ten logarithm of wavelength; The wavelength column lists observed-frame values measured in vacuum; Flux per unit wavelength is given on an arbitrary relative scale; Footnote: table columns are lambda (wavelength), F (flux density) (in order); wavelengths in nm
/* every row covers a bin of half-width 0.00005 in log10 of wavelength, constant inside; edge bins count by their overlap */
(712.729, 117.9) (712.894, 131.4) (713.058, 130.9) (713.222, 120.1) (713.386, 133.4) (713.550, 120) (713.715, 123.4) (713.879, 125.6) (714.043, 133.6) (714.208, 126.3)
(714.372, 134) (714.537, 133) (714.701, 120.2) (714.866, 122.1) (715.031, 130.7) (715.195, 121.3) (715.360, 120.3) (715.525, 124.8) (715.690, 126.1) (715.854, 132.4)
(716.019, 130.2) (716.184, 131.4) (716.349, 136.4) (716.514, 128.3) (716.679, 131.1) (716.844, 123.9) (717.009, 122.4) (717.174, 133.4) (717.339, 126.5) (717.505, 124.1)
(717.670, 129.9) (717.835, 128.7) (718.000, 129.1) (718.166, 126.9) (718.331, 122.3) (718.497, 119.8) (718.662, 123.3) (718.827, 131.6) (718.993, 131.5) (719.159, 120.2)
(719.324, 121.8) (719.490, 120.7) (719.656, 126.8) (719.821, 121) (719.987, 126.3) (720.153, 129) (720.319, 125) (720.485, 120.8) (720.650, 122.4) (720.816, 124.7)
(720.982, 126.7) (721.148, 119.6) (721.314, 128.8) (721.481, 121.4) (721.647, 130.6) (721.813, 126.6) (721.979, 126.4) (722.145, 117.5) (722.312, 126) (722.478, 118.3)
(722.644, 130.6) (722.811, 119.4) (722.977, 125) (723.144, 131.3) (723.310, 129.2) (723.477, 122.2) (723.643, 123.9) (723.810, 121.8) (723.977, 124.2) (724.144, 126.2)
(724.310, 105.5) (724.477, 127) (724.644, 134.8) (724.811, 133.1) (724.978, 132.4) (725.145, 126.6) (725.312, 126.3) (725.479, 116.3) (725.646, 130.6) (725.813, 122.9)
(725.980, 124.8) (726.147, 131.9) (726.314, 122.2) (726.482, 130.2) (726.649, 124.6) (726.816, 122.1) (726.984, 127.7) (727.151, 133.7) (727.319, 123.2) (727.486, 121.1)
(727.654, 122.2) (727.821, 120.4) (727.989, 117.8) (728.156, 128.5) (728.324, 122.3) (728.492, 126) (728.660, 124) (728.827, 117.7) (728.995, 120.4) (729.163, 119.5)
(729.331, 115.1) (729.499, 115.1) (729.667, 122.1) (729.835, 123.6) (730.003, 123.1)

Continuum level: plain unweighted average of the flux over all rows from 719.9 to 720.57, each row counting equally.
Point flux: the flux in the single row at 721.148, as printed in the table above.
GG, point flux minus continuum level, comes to -6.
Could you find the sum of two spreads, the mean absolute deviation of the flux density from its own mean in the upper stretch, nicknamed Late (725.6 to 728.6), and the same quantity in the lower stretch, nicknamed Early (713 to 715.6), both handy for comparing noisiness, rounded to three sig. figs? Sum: 8.42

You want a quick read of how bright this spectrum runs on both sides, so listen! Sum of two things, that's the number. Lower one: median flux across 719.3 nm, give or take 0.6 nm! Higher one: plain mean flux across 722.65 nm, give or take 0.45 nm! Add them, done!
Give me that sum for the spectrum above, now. 246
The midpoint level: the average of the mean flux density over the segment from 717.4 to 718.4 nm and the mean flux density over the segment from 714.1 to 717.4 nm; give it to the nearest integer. 127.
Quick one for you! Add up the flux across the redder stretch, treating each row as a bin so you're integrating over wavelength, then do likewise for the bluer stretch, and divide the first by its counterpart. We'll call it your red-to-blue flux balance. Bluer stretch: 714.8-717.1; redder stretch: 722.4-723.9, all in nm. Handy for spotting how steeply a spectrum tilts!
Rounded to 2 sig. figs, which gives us 0.64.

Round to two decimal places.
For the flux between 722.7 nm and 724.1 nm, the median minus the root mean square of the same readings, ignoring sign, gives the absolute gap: 0.63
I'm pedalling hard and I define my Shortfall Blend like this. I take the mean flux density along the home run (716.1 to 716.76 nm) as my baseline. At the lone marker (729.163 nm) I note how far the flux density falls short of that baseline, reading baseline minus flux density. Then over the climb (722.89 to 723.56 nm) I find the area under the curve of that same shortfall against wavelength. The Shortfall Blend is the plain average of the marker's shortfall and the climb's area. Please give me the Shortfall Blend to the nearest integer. 8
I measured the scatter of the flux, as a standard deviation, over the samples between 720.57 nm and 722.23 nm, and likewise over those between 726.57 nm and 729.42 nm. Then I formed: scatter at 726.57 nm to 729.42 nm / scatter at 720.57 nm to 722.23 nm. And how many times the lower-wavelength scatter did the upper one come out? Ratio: 1.1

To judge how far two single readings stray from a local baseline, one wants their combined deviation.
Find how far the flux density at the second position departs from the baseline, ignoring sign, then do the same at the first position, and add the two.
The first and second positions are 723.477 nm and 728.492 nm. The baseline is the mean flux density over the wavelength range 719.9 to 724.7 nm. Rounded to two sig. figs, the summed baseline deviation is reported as 3.8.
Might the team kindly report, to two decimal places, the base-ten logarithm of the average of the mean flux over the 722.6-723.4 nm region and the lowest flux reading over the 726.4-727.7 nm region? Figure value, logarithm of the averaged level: 2.09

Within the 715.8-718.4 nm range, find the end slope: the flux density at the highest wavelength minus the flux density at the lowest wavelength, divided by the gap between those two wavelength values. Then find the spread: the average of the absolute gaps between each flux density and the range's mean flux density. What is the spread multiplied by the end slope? -13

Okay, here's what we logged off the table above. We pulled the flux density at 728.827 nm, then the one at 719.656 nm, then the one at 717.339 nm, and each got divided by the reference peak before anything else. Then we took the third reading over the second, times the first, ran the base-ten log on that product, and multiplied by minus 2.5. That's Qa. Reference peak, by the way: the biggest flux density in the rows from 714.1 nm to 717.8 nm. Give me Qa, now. 0.16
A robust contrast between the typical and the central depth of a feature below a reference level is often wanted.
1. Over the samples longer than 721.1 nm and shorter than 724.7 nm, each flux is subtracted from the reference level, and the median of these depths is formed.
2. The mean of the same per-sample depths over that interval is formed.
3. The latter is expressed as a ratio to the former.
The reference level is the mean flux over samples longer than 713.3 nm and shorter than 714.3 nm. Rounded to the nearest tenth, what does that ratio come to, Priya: 1.7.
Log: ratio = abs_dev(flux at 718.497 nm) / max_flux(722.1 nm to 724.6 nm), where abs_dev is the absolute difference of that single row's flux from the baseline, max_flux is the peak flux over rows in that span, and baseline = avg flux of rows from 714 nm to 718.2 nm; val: 0.06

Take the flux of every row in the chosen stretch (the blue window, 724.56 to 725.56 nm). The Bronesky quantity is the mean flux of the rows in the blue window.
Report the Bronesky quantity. 128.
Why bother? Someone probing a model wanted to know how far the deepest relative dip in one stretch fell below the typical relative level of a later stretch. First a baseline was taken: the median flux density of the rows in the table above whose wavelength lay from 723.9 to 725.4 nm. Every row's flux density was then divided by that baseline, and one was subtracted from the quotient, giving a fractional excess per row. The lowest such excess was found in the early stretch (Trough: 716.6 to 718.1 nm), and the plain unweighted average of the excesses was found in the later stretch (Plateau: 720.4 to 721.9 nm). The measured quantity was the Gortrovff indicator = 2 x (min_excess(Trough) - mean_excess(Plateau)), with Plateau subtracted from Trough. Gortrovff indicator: -0.035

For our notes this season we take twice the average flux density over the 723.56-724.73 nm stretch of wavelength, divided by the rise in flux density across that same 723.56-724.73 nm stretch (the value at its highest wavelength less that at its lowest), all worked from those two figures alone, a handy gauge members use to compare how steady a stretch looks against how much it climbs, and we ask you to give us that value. 23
